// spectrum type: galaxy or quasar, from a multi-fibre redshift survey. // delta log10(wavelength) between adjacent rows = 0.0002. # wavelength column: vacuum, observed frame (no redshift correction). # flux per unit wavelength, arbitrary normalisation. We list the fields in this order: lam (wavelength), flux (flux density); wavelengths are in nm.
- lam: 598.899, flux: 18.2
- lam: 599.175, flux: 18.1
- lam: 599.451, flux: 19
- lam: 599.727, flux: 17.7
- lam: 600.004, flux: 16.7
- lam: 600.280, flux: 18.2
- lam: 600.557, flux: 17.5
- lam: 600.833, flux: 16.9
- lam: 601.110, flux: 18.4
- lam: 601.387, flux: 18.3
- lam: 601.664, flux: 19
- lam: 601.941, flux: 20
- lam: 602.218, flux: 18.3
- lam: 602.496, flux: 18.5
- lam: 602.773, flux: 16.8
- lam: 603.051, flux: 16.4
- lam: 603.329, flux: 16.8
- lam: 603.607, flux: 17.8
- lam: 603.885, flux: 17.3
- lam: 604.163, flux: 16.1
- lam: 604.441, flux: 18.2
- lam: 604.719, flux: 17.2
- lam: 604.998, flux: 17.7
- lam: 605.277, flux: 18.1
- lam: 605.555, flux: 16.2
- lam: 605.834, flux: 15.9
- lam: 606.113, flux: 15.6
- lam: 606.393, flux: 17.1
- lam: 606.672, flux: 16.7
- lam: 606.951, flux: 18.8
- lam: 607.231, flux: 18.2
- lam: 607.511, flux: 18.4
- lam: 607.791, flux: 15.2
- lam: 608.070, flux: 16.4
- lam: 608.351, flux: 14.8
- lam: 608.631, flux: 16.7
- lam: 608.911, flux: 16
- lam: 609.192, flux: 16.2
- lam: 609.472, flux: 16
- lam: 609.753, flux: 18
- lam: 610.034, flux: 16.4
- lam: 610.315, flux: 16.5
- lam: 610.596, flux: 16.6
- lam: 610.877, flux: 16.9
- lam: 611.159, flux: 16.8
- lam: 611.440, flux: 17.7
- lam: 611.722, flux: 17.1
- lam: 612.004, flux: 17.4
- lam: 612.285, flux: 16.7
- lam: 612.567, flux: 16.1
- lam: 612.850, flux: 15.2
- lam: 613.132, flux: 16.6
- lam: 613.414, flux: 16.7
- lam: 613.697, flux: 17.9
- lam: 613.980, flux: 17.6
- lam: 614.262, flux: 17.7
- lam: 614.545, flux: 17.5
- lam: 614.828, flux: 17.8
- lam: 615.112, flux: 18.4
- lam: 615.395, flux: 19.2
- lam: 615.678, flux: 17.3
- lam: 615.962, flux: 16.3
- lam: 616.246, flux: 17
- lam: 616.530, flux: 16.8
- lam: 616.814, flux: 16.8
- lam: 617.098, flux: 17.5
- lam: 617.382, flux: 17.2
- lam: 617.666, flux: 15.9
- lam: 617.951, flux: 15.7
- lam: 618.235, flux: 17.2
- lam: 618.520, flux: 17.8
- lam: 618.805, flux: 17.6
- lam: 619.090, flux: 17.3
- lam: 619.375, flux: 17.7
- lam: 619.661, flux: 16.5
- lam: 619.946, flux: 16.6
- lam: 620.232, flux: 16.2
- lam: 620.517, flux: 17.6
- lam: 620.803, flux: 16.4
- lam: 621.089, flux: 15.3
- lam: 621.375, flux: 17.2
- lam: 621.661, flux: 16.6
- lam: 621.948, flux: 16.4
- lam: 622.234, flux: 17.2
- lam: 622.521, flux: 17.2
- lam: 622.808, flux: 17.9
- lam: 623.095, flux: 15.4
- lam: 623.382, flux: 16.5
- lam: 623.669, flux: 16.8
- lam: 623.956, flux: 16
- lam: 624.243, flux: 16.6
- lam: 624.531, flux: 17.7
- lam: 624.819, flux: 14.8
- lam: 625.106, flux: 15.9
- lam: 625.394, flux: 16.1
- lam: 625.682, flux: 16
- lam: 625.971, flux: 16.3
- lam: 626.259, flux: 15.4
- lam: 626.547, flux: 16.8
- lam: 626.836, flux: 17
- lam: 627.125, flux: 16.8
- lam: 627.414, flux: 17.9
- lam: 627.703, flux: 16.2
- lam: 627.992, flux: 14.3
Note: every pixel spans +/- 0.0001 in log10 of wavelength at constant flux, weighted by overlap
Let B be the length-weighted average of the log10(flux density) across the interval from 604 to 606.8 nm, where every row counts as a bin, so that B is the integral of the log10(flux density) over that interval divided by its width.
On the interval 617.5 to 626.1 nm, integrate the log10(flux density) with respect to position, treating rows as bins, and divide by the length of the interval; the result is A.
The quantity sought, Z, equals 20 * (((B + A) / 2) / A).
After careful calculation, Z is 20.1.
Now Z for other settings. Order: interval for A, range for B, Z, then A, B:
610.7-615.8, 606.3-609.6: 19.9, 1.24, 1.22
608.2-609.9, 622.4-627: 20.0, 1.21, 1.21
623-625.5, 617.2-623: 20.1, 1.21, 1.23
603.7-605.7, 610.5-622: 19.9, 1.24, 1.23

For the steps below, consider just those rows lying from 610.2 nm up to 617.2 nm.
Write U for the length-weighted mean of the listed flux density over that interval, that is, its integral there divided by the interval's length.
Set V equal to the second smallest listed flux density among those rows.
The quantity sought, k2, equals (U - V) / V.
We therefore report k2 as 0.064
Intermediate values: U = 17.1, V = 16.1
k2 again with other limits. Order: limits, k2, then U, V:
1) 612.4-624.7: 0.107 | 16.9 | 15.3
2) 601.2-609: 0.135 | 17.2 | 15.2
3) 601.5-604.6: 0.082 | 17.7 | 16.4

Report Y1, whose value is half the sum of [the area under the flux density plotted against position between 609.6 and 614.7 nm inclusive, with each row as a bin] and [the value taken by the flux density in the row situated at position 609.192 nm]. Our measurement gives 51.4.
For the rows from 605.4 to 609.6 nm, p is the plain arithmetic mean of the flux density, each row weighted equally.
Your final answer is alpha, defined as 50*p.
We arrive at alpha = 827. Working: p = 16.5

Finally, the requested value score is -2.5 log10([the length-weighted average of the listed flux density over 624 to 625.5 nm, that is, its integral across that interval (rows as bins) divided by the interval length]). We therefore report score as -3.02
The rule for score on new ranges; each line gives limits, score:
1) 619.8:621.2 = -3.04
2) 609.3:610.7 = -3.06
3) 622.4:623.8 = -3.06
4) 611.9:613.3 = -3.04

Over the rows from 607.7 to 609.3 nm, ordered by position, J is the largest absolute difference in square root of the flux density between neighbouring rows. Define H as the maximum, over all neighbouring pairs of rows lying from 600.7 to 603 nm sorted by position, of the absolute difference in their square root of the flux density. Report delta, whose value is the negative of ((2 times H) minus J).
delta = -0.17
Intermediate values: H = 0.202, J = 0.24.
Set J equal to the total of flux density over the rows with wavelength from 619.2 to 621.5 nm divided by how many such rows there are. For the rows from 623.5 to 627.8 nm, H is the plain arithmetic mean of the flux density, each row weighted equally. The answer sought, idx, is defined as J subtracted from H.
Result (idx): -0.3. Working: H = 16.42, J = 16.7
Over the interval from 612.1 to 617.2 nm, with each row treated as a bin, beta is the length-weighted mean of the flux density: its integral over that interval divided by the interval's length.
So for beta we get 17.2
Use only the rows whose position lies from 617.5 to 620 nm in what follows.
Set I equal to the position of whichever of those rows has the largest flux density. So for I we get 618.520 nm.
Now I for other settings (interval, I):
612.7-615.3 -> 615.112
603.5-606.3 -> 604.441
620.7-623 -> 622.808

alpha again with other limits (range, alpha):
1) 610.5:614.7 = 848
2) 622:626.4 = 819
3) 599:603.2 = 899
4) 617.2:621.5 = 841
